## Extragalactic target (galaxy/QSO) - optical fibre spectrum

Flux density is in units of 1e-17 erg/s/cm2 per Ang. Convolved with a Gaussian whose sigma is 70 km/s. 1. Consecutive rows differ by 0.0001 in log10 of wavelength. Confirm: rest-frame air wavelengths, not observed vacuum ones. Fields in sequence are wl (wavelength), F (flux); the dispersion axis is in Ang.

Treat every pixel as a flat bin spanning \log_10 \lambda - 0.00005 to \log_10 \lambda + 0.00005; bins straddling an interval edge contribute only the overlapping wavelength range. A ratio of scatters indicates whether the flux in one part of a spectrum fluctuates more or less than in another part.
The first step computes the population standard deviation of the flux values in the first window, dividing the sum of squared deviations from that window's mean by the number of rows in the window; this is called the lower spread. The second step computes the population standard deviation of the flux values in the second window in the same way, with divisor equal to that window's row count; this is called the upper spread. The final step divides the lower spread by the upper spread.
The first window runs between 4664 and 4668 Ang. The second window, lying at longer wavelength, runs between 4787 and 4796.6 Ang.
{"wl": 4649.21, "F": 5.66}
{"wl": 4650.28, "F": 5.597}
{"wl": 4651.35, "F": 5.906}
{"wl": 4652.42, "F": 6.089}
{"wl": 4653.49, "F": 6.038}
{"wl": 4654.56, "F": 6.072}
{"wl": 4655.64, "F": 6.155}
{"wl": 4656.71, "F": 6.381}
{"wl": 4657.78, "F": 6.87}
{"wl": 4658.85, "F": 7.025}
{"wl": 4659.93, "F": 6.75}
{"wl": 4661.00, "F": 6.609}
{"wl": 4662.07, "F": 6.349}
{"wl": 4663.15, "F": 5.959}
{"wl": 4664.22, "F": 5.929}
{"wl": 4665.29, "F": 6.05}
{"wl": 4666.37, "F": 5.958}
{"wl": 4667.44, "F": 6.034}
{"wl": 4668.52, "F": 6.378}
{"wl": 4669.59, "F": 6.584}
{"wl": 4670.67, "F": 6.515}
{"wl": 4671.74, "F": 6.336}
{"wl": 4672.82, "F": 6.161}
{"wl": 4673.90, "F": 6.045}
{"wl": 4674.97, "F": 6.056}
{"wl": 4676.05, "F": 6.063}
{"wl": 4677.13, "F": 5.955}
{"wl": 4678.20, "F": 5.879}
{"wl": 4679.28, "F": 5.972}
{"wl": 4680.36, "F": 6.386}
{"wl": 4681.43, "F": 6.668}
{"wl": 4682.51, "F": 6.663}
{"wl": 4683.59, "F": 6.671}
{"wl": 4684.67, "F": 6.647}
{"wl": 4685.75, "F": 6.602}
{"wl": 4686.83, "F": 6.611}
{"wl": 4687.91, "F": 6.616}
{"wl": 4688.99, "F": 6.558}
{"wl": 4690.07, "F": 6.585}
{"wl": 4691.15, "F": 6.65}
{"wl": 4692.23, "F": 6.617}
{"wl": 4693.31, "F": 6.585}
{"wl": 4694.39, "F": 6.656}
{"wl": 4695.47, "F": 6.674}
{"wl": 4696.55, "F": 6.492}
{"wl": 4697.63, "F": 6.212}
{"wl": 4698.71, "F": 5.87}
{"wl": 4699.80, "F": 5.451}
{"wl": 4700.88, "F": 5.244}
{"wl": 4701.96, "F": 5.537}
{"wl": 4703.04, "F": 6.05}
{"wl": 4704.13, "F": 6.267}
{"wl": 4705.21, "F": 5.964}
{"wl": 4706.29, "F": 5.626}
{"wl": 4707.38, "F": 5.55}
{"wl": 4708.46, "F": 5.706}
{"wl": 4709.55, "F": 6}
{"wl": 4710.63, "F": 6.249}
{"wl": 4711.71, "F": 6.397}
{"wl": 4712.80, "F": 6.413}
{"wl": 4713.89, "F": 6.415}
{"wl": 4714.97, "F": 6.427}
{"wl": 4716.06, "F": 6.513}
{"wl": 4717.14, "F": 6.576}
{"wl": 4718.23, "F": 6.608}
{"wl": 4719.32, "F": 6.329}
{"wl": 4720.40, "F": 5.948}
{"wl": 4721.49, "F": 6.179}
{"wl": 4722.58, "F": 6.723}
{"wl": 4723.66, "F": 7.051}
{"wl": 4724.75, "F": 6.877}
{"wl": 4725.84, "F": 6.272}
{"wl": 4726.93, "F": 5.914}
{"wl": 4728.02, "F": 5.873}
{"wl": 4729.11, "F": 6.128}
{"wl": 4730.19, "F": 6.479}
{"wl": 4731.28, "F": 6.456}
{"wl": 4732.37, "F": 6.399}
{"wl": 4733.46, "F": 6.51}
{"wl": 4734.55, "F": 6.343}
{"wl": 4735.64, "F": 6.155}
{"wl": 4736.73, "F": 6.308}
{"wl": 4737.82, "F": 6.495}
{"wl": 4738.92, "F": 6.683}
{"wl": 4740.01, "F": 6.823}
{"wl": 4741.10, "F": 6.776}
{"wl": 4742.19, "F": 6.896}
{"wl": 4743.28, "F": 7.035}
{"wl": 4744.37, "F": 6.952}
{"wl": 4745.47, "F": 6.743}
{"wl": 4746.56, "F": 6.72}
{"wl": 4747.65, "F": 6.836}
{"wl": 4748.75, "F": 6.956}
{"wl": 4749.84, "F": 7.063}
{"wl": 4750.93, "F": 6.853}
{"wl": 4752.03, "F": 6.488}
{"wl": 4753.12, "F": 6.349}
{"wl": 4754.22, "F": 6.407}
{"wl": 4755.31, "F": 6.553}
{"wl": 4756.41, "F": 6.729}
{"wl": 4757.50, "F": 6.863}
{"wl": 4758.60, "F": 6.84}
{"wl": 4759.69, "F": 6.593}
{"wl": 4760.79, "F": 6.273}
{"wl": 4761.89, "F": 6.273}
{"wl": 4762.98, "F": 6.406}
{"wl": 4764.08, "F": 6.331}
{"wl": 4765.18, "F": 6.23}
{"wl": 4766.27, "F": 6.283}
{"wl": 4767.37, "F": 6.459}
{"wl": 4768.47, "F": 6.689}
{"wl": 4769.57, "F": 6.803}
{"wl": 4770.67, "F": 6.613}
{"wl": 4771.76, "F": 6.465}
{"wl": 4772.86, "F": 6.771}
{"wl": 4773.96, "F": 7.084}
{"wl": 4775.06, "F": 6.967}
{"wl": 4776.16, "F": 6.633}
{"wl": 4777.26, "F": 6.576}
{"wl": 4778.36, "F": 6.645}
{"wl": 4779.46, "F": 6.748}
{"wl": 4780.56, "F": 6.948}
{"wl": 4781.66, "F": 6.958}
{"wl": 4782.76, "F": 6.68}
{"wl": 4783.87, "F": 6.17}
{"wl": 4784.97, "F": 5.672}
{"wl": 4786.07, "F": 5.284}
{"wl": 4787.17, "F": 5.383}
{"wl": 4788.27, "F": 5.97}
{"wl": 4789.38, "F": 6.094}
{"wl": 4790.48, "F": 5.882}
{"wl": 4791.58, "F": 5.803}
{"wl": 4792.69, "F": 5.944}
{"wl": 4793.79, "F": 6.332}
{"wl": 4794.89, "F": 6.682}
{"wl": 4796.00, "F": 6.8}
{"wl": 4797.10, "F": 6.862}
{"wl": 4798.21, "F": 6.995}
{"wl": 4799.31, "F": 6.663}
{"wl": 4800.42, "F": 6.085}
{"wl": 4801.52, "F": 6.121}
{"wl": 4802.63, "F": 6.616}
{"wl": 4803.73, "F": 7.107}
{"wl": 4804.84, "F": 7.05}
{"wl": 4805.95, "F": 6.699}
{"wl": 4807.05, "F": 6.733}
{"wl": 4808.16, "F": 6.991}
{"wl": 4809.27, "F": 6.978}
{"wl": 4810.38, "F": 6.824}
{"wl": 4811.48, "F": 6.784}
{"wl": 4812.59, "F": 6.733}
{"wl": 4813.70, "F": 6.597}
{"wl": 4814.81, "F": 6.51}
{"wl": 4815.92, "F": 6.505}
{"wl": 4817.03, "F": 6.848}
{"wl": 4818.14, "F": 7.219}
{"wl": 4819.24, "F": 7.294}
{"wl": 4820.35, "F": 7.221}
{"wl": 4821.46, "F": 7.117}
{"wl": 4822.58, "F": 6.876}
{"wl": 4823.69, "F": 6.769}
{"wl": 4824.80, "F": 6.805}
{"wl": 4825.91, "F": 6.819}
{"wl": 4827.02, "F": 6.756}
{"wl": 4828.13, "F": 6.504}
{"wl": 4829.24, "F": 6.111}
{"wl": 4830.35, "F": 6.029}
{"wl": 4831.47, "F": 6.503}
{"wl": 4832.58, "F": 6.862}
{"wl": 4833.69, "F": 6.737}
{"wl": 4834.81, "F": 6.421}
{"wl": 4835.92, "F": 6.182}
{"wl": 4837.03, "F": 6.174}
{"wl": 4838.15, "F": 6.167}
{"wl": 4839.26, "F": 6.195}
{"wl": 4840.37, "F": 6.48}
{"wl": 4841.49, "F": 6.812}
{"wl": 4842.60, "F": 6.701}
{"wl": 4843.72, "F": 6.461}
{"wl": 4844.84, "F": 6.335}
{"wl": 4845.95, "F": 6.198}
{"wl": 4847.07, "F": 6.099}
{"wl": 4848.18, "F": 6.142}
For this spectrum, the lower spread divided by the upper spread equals 0.1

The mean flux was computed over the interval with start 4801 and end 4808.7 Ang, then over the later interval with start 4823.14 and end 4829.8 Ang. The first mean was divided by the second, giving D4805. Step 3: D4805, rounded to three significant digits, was 1.02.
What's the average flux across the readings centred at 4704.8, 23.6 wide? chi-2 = 6.10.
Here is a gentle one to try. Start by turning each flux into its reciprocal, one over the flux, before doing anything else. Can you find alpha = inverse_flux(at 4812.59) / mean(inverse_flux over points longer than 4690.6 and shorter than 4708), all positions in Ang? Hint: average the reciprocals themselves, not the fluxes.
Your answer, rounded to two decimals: 0.90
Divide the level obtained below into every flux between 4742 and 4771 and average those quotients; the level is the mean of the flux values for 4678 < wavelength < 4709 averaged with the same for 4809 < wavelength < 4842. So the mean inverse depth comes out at 0.97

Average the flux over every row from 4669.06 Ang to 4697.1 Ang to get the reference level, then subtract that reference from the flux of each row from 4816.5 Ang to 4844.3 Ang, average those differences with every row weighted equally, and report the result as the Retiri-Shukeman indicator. 0.21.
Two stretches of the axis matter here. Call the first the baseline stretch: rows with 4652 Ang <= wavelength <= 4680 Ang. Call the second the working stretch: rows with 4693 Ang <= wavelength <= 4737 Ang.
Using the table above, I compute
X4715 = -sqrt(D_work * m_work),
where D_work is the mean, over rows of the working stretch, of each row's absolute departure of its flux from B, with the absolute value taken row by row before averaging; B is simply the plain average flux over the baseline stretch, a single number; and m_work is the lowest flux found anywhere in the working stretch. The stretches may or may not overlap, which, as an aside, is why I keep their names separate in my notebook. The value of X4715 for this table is -1.29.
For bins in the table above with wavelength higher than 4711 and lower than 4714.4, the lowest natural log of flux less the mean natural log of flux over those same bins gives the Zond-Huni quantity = 0.00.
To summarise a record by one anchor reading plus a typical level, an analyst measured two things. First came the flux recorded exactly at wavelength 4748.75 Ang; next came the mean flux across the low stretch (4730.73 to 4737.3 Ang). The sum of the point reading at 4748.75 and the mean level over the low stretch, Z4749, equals 13.3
